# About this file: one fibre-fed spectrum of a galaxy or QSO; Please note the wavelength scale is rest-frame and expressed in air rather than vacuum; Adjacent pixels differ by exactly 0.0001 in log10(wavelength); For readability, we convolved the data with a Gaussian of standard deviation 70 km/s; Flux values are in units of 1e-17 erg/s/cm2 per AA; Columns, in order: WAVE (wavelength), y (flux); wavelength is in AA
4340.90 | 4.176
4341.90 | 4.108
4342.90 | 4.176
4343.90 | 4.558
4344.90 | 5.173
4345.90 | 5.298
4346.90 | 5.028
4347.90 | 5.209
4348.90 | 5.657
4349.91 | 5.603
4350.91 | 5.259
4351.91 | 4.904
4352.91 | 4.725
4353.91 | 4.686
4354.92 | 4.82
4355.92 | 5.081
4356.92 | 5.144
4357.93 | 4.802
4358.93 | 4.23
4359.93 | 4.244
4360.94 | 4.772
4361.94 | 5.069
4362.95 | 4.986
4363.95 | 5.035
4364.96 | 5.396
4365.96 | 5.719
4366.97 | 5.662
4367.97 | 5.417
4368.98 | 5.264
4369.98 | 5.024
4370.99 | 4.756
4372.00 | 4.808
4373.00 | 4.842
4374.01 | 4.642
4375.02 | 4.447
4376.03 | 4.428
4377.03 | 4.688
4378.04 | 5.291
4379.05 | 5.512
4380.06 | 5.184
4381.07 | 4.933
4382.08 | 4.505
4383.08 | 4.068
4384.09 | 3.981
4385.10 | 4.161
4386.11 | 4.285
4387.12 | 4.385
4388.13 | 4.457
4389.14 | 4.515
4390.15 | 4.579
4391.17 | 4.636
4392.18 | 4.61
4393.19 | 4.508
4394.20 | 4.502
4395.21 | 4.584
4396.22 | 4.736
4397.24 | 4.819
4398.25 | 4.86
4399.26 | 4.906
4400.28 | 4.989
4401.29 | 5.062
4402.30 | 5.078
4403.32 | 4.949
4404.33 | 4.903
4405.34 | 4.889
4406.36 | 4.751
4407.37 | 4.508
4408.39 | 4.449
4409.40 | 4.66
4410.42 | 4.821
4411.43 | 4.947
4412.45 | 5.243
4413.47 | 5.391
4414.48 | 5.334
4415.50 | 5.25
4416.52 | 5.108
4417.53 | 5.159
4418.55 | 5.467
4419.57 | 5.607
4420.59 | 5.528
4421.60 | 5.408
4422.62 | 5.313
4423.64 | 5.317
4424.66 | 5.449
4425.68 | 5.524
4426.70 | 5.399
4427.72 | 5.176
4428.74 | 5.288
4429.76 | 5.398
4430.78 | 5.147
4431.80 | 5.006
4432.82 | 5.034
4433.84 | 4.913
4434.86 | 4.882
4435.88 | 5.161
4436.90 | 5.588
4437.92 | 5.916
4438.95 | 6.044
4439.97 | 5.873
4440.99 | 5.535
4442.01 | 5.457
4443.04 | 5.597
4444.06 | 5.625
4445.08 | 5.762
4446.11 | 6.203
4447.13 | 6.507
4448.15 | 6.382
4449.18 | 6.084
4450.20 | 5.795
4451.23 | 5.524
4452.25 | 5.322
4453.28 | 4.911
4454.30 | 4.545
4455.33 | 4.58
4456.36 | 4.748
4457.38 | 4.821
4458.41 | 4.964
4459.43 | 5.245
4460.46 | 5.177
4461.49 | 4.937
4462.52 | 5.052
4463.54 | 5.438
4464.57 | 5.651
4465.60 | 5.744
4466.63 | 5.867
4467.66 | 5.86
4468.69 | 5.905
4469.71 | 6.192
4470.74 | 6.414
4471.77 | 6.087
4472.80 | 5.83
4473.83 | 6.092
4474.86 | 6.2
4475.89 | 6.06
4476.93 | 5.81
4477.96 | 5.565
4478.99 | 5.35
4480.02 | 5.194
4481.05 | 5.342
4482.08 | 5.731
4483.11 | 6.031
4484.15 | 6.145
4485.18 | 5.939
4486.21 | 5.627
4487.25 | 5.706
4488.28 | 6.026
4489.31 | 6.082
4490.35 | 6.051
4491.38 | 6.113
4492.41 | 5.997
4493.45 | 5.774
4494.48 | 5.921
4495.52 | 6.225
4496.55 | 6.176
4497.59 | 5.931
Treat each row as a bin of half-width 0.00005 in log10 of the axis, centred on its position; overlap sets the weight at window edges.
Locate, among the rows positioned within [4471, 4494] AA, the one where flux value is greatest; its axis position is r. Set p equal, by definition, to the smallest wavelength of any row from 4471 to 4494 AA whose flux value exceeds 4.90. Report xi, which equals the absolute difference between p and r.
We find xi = 3.1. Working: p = 4471.77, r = 4474.86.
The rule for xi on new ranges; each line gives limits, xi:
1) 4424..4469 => 22.5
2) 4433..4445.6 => 5.1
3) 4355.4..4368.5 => 10.0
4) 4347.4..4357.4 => 1.0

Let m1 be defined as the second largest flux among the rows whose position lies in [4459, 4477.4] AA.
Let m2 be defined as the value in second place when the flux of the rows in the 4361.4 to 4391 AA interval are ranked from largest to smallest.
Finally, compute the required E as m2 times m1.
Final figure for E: 35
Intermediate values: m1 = 6.2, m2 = 5.662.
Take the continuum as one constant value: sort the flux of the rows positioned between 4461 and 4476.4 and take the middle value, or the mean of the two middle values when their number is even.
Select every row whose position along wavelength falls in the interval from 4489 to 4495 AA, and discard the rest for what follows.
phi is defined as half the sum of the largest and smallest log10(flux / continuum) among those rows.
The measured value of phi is 0.01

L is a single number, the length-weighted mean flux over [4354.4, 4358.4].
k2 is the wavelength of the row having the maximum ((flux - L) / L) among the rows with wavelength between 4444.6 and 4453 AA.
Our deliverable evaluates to 4447.13 AA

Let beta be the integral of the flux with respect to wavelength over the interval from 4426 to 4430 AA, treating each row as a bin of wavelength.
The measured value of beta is 21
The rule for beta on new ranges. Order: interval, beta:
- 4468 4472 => 25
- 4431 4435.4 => 22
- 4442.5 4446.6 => 24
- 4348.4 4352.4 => 21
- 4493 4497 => 24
